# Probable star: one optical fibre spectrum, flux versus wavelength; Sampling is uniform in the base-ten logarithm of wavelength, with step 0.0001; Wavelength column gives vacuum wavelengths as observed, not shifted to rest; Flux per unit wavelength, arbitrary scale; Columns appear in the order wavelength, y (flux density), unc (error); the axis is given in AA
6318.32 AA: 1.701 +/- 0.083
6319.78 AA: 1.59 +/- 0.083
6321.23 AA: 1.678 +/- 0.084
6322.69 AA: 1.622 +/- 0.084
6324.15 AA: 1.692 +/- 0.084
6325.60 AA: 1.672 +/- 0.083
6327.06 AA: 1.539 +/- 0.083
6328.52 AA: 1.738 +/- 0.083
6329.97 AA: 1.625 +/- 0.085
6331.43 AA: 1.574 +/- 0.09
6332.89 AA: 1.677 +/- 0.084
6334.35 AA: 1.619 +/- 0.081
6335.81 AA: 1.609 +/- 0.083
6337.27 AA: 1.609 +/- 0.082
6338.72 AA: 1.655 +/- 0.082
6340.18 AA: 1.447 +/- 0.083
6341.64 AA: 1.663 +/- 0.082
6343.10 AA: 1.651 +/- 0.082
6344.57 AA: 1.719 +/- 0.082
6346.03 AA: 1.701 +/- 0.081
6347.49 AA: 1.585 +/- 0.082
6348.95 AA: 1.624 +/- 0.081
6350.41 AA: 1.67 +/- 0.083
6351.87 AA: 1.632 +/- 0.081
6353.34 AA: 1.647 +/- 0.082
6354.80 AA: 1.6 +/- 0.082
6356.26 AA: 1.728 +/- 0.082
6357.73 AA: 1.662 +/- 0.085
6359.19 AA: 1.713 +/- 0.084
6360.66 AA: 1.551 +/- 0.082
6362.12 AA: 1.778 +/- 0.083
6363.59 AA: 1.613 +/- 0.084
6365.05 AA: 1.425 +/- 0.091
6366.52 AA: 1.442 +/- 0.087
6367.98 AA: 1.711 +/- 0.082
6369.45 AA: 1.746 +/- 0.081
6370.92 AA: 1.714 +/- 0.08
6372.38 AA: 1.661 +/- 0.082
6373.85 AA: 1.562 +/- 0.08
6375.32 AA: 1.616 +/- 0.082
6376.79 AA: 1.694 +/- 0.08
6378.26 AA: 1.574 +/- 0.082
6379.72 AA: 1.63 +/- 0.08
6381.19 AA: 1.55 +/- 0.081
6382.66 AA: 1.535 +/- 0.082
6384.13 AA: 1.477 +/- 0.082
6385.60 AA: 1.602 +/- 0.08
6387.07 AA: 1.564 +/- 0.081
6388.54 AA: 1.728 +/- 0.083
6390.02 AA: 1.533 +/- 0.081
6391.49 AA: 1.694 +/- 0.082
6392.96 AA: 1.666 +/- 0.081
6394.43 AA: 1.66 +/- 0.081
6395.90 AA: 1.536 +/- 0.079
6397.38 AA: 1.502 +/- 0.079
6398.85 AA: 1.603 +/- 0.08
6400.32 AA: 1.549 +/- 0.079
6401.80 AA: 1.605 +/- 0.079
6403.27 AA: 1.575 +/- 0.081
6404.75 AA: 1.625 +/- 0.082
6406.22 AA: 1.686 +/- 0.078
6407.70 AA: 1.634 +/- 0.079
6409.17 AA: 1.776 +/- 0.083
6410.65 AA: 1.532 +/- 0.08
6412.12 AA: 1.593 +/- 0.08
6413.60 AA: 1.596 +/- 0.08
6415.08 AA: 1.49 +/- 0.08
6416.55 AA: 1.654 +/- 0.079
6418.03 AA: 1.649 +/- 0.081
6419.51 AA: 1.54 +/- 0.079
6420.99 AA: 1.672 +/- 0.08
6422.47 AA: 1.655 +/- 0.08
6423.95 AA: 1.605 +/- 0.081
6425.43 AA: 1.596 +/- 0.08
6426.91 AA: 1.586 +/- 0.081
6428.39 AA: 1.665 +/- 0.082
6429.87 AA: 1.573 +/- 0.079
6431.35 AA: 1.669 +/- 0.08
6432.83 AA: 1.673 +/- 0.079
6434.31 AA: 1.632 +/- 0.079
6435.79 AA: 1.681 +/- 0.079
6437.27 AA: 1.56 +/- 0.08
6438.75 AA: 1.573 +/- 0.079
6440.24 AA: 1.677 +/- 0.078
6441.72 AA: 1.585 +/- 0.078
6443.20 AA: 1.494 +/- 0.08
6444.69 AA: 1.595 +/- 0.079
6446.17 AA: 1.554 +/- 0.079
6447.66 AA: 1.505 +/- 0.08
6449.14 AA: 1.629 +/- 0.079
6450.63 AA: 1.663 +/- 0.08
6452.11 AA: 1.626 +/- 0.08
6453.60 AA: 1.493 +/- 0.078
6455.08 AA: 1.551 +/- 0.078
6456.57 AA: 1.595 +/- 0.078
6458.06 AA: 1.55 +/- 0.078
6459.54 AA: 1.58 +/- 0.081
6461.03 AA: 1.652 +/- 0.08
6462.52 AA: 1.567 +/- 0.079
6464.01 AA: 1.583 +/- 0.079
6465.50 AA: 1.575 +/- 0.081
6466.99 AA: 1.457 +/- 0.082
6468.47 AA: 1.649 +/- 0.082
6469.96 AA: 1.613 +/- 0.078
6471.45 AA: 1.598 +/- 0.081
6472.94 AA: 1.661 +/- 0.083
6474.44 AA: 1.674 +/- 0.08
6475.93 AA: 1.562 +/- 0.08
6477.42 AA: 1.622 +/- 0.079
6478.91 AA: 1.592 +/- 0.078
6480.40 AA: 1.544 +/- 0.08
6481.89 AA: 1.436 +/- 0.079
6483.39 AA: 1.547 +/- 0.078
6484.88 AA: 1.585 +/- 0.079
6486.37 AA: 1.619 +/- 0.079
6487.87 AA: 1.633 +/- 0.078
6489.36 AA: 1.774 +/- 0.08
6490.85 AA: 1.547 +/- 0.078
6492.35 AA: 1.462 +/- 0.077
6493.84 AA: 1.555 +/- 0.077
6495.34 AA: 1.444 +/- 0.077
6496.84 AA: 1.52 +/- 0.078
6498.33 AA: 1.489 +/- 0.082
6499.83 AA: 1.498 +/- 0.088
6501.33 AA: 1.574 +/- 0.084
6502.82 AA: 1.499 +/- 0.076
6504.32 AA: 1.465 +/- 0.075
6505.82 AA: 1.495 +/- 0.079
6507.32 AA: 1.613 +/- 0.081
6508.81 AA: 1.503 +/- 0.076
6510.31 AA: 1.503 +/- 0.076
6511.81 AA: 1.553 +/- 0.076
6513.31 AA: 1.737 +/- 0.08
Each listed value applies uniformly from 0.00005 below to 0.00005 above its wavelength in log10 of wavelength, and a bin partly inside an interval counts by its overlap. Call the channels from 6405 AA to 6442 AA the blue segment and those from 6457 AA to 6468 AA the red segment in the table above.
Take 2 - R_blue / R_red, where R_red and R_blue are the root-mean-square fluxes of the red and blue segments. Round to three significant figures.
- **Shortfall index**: 0.964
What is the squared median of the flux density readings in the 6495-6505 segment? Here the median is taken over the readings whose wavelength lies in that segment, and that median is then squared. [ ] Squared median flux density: 2.2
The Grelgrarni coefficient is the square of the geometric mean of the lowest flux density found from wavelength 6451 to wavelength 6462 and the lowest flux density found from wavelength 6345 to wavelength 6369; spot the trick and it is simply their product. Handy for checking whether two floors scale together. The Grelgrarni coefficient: 2.13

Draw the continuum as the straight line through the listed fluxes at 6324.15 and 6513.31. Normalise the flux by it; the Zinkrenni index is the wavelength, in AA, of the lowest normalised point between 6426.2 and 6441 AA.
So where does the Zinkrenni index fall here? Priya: 6437.27 AA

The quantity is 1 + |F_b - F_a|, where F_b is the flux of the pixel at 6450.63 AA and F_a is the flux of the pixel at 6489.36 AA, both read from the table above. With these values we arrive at 1.11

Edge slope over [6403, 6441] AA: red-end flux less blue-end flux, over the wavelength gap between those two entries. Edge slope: 0.0028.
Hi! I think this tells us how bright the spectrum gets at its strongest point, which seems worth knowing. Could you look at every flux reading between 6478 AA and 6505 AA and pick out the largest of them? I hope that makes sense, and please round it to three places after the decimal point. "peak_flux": 1.774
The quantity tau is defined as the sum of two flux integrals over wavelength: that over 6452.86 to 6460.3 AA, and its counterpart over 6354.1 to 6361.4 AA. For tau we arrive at 23.6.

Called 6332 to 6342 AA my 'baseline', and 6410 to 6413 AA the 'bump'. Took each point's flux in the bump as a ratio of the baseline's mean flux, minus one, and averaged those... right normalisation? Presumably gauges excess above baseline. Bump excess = -0.03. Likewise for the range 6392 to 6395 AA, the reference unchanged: 0.03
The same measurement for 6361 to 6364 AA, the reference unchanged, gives 0.05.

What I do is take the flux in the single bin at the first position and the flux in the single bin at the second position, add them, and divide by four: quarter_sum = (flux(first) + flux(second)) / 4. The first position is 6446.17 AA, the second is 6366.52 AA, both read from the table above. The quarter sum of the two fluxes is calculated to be 0.75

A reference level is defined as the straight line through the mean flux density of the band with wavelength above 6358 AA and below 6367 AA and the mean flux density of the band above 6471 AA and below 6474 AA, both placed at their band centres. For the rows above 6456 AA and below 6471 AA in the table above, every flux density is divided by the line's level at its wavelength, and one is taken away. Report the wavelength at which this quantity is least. 6466.99 AA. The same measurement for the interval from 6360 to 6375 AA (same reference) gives 6365.05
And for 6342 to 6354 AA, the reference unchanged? 6347.49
